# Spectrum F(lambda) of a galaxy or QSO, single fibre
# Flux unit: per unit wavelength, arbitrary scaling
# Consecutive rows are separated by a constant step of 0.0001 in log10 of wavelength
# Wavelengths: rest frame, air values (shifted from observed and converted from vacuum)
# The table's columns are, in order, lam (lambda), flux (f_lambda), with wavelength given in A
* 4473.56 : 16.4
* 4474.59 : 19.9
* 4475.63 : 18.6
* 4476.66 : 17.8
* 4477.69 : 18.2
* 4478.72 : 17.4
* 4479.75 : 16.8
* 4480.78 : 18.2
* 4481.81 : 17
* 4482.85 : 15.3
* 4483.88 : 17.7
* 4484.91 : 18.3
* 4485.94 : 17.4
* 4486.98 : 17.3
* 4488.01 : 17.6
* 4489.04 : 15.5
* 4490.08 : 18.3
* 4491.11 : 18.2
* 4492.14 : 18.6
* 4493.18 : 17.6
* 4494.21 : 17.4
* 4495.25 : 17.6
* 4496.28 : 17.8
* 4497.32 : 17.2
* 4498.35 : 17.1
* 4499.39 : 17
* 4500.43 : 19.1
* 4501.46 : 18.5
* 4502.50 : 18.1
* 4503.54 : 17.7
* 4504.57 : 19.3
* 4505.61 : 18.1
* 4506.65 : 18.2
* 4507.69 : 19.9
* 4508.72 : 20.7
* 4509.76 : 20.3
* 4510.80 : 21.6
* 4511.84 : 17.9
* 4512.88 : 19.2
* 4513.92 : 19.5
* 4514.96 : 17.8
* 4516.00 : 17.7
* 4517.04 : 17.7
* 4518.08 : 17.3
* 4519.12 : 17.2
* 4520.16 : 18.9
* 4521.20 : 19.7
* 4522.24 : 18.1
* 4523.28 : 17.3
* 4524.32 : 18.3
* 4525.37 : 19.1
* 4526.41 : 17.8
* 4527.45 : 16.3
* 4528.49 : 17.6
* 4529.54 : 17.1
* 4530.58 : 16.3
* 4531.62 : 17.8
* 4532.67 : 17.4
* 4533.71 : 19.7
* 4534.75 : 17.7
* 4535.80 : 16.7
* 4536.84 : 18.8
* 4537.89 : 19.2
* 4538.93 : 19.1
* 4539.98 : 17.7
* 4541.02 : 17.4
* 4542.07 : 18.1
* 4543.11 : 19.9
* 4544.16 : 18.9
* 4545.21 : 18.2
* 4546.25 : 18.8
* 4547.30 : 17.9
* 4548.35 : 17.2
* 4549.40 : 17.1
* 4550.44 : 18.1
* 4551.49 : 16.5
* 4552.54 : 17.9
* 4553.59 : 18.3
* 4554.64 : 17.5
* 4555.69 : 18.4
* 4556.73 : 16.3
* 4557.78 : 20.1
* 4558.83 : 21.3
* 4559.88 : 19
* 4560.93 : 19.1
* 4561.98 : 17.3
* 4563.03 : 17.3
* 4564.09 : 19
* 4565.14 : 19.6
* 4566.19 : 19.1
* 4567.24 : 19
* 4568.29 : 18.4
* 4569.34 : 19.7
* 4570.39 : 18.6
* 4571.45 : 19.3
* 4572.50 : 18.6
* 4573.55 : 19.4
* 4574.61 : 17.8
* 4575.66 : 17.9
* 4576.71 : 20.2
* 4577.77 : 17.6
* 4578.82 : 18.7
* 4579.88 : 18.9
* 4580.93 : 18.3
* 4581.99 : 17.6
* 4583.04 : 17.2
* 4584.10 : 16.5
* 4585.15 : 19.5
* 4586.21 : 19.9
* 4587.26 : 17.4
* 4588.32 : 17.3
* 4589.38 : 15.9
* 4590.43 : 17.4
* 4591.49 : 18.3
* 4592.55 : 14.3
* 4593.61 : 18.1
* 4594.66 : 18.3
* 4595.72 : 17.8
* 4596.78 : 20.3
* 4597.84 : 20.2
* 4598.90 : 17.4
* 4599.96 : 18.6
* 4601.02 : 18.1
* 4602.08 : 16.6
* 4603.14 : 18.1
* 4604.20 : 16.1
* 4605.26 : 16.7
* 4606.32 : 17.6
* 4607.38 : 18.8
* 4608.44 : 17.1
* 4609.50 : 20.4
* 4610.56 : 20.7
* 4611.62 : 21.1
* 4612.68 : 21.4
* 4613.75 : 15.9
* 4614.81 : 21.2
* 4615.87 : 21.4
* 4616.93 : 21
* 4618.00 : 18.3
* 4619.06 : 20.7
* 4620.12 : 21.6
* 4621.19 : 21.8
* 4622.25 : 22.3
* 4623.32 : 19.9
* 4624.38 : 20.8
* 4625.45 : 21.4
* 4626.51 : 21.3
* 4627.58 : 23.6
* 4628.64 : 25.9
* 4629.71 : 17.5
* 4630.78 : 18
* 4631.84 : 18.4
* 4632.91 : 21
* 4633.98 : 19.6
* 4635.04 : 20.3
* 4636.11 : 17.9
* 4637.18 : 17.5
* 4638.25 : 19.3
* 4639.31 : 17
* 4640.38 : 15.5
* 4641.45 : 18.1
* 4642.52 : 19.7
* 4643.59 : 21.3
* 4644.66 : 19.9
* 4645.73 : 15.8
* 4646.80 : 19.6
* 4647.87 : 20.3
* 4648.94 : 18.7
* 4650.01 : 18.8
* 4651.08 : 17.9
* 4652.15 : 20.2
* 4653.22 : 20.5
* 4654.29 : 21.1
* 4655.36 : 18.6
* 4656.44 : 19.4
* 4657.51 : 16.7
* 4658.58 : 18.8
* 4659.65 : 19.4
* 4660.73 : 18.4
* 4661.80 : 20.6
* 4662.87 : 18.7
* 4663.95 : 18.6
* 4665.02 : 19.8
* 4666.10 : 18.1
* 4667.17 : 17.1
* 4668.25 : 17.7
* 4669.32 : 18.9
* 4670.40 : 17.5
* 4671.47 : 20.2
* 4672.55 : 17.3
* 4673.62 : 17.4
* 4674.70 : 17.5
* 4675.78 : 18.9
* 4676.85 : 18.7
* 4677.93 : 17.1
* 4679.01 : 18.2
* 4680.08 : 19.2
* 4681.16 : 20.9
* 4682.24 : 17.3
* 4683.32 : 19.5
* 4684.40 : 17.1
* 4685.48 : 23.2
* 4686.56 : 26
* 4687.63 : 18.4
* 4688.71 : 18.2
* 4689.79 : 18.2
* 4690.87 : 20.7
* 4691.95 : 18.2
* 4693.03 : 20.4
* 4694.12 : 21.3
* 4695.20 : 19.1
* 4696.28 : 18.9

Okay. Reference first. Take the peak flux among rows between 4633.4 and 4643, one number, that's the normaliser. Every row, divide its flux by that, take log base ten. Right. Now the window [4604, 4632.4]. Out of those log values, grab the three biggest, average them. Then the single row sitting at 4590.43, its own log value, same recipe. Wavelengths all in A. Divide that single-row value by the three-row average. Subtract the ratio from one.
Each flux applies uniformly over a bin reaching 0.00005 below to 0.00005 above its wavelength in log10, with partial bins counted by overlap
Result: 1.9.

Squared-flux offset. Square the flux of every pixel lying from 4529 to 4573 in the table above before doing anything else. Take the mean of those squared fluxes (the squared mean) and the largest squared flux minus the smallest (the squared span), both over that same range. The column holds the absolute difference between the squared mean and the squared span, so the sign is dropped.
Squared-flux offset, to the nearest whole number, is 149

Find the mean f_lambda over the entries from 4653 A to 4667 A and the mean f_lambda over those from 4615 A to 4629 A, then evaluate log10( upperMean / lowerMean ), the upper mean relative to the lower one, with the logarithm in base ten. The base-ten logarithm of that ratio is -0.05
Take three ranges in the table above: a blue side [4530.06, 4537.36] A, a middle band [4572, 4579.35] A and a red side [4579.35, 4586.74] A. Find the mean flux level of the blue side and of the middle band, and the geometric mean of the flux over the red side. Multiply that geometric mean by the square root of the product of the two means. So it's 332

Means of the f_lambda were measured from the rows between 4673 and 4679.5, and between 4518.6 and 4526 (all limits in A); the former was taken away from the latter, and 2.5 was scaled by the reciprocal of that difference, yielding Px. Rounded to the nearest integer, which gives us 6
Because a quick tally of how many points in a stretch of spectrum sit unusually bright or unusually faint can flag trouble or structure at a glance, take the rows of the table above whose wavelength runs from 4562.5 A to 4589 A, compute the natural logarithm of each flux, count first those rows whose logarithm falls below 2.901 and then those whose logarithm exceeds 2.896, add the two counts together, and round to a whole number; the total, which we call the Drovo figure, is 25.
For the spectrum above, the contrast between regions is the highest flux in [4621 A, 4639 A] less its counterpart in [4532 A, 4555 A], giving 6.0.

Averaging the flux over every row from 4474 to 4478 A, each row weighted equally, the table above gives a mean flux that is 18.6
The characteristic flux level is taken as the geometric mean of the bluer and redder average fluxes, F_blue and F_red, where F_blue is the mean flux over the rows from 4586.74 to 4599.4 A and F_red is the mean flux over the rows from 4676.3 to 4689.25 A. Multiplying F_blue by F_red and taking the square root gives 18.6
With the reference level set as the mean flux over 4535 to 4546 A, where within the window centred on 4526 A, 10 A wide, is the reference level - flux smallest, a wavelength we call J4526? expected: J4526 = 4521.20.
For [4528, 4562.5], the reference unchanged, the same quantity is 4558.83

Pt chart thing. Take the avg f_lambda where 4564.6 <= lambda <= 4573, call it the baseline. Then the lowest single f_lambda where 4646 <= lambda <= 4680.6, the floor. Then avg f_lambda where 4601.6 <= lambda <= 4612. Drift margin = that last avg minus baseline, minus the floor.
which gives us -17.4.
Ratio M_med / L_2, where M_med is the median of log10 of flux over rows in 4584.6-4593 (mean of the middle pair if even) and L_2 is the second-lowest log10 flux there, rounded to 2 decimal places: 1.03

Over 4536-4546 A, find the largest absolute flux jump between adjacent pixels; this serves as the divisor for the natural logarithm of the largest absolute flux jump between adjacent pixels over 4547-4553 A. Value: 0.26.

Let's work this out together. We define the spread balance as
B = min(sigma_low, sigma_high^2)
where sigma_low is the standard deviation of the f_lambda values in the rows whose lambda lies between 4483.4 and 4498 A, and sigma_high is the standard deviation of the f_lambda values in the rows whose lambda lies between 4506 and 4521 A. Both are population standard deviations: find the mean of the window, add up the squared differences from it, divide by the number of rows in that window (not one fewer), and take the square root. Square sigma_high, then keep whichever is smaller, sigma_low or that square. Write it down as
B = 0.71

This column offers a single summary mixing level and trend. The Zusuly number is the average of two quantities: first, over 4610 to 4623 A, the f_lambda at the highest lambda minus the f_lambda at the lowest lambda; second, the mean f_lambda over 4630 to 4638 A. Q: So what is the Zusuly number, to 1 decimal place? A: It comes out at 10.3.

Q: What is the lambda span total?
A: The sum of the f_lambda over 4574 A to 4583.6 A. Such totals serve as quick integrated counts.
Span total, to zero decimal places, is 164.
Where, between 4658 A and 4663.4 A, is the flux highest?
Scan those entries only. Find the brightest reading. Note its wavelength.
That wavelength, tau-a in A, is 4661.80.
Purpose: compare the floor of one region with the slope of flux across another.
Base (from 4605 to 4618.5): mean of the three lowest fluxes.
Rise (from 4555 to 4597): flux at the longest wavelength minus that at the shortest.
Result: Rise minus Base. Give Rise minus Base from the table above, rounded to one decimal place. -14.7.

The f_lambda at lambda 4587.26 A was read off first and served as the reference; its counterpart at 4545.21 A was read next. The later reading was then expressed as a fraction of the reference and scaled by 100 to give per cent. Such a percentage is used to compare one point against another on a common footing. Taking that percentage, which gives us 105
